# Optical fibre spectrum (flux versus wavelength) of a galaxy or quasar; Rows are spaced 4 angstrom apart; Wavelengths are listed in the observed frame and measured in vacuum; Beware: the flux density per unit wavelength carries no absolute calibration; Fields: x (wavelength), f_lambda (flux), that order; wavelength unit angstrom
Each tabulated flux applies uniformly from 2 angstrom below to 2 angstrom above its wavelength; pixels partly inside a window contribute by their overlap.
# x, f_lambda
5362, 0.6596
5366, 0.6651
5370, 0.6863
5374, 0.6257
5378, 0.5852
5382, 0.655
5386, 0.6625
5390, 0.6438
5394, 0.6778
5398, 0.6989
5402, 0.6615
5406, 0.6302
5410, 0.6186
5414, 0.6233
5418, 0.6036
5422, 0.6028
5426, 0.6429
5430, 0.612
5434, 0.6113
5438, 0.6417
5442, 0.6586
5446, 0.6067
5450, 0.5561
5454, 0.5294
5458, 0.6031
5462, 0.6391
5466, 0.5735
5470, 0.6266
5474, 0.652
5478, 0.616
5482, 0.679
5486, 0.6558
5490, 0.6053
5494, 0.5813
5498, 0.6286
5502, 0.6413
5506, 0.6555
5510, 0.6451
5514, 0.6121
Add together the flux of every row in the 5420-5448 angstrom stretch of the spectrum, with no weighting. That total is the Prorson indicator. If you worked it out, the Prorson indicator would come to 4.38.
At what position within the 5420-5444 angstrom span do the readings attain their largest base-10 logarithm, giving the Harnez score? 5442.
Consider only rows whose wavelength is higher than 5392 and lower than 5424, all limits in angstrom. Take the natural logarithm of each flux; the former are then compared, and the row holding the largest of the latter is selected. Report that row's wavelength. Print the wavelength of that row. 5398 angstrom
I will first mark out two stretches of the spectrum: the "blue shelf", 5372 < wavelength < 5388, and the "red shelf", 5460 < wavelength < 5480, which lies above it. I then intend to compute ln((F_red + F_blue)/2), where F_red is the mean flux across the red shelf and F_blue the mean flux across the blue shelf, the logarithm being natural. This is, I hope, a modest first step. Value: -0.467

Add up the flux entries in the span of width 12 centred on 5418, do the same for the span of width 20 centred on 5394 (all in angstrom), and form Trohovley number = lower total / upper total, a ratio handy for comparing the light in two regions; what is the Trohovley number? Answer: 1.8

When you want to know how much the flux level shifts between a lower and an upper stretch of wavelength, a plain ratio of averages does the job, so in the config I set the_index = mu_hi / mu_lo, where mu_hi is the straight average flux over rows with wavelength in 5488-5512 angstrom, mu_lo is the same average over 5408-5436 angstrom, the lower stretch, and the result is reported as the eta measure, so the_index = 1.02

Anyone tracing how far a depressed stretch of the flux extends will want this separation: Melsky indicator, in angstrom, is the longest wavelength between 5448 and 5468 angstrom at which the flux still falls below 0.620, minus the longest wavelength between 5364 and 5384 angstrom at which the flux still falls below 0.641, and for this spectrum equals 88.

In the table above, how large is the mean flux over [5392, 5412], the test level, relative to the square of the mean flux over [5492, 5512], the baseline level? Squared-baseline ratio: 1.65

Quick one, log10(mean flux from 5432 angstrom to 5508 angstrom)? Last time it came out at -0.208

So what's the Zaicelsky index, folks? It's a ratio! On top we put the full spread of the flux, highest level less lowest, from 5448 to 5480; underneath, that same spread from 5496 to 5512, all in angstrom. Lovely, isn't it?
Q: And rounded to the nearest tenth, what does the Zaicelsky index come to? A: 4.6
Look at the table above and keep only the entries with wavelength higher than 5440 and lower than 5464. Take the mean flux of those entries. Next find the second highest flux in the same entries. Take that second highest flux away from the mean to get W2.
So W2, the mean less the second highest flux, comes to -0.040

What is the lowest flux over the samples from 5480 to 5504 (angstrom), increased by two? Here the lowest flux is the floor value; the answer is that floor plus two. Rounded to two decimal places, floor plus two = 2.58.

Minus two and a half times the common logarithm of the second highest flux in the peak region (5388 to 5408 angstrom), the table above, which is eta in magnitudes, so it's 0.422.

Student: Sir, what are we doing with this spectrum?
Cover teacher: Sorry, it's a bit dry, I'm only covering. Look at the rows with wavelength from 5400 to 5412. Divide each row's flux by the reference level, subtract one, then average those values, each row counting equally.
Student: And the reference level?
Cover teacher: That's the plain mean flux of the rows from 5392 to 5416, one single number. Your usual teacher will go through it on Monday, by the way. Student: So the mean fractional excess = -0.02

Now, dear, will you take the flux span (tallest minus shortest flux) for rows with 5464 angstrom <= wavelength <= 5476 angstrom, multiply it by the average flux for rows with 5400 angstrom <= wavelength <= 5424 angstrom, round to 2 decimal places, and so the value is 0.05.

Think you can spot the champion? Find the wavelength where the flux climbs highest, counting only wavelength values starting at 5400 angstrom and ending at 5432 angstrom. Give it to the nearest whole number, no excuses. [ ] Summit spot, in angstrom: 5402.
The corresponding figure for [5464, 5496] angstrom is 5482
